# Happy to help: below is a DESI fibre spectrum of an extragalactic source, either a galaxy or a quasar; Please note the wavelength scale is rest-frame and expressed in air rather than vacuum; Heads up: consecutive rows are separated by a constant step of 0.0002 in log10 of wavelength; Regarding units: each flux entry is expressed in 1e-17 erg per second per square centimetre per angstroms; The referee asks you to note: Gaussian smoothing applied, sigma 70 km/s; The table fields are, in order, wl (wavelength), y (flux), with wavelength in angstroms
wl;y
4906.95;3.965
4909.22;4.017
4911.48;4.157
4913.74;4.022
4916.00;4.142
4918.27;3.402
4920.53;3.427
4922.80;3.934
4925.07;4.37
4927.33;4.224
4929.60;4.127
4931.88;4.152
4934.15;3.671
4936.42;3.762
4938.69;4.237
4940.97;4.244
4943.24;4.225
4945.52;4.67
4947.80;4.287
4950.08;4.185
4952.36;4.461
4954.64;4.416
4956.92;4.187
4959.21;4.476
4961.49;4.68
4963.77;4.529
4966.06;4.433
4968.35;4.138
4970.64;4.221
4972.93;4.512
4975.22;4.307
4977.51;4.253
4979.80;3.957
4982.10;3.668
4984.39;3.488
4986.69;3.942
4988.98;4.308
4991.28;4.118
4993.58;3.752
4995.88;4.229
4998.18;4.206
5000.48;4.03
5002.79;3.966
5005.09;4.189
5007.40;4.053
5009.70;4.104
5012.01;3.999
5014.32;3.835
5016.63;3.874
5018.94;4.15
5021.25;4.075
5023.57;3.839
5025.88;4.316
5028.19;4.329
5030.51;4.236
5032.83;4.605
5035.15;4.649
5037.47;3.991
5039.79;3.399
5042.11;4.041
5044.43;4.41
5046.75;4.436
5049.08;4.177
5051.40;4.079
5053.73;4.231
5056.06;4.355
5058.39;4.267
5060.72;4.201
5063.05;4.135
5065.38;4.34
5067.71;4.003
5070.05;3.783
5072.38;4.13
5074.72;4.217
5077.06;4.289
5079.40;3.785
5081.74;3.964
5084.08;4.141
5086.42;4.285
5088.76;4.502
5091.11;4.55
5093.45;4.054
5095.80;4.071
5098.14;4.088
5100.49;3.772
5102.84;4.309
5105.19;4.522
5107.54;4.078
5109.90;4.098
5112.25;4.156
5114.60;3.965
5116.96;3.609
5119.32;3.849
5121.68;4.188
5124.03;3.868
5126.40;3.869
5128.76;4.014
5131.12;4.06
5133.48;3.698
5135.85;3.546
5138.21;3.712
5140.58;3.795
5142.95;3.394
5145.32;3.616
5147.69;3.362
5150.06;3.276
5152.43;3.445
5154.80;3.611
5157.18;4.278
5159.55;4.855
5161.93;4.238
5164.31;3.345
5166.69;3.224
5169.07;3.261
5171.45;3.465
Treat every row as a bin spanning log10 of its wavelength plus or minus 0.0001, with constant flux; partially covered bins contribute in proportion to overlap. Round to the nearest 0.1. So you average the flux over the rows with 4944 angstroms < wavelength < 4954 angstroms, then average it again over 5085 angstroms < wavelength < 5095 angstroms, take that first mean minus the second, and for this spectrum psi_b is 0.1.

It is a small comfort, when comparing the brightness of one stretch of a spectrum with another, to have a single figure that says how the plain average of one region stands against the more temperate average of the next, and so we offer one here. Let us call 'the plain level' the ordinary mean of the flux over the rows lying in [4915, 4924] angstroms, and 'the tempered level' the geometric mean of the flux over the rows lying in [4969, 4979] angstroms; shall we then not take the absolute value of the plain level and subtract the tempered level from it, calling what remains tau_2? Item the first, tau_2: -0.60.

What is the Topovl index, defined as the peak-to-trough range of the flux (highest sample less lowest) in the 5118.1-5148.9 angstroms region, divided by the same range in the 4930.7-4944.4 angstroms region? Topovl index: 1.4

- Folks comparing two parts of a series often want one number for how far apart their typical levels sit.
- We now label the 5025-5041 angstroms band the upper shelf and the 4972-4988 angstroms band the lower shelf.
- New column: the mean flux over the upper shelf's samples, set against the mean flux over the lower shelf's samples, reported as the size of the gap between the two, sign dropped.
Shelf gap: 0.20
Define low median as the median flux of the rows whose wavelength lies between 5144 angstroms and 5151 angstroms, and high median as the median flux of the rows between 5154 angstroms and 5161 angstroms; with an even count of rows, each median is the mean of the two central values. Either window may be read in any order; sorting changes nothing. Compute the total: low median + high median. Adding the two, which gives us 7.6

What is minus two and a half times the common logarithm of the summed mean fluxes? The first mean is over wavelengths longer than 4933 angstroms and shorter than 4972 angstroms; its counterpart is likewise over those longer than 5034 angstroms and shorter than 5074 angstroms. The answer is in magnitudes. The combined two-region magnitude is -2.32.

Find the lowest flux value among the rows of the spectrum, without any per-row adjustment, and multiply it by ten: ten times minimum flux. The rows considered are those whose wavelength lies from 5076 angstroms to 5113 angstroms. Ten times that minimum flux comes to 37.7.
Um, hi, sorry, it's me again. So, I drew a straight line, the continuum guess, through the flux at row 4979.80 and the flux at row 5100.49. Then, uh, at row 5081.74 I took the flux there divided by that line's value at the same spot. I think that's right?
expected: 1.043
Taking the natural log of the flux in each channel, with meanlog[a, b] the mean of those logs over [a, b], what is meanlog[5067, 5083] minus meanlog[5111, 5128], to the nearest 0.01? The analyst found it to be 0.02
